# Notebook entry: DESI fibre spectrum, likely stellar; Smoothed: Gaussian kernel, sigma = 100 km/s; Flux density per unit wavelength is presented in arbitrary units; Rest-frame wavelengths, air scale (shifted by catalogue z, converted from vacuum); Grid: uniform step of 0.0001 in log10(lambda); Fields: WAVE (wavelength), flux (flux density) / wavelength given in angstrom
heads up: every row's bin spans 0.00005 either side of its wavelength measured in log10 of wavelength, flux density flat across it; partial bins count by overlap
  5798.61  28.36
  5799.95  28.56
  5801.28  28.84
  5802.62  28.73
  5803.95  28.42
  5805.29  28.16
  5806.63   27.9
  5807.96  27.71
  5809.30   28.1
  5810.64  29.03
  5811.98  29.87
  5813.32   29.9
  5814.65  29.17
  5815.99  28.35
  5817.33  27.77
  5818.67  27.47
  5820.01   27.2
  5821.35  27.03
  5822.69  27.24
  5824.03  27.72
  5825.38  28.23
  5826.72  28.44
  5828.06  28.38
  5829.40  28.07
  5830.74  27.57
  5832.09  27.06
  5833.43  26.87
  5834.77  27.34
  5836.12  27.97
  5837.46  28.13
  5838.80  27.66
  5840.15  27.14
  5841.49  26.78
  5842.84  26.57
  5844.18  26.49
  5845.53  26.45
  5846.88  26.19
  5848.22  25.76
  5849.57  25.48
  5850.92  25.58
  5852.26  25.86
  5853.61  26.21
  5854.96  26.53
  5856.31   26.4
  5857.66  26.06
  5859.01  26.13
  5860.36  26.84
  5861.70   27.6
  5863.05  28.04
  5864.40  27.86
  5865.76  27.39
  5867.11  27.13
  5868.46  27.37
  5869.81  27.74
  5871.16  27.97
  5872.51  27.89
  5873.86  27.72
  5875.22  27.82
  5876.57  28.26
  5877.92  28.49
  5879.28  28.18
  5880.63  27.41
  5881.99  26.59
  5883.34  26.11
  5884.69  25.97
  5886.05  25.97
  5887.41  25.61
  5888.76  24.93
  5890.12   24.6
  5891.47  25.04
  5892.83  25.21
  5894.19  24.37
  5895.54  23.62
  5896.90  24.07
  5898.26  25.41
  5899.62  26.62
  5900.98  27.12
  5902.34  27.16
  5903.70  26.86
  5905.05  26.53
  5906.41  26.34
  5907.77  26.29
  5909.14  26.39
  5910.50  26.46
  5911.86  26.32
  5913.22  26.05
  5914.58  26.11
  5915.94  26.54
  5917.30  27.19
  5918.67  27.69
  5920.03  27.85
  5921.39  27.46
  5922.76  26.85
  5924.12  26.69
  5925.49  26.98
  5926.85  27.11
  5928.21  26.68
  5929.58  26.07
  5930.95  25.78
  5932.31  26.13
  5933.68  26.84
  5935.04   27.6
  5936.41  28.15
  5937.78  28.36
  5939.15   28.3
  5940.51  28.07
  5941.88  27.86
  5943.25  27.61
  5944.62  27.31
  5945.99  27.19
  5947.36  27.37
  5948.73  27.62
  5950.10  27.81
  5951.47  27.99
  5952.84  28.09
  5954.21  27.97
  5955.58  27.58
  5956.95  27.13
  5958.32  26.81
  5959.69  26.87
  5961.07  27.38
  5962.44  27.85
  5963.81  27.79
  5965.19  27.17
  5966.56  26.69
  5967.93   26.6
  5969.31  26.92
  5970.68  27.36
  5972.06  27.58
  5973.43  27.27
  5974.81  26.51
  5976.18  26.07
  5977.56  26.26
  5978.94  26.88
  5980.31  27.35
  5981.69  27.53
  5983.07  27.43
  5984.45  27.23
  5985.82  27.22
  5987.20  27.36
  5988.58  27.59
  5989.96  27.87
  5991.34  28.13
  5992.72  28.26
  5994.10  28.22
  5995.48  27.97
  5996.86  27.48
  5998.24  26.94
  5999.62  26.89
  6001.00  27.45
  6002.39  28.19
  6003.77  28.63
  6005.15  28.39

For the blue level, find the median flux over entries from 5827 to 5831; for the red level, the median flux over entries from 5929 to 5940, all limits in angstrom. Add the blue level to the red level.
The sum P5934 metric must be 55.3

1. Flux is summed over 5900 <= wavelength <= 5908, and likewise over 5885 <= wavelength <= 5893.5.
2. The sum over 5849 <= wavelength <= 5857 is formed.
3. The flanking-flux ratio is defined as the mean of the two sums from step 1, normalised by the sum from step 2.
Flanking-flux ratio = 1.00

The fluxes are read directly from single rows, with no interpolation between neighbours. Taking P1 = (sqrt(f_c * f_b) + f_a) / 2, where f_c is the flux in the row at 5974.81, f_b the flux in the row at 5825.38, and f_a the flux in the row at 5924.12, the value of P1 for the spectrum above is 27.0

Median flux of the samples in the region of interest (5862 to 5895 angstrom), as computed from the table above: 27.38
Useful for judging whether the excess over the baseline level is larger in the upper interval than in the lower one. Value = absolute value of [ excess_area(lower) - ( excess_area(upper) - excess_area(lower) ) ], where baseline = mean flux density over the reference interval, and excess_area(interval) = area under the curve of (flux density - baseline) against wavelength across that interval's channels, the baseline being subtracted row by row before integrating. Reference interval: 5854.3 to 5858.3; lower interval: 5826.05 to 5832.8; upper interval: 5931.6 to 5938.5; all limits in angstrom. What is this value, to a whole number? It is 14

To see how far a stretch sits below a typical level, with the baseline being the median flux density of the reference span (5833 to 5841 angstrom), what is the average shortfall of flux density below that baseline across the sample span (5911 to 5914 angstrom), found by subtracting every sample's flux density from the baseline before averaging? 1.3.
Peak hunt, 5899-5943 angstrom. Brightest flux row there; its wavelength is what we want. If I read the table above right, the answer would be 5937.78 angstrom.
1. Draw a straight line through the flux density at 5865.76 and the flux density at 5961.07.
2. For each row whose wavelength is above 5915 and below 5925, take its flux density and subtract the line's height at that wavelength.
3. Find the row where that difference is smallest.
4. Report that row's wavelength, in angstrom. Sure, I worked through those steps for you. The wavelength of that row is 5915.94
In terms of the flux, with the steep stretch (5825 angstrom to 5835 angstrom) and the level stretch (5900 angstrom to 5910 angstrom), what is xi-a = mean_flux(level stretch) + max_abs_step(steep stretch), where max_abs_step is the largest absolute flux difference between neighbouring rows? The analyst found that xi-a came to 27.2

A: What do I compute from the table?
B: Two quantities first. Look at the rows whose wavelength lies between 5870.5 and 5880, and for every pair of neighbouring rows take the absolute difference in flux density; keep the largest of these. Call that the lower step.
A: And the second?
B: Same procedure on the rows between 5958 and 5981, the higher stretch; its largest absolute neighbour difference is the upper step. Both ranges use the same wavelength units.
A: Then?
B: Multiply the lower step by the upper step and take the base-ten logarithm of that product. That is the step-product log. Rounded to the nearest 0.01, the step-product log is -0.48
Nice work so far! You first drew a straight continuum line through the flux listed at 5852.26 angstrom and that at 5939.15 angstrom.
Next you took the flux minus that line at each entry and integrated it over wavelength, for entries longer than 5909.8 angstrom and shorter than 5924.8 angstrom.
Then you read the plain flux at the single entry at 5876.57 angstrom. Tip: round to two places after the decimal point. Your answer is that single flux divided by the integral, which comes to -2.22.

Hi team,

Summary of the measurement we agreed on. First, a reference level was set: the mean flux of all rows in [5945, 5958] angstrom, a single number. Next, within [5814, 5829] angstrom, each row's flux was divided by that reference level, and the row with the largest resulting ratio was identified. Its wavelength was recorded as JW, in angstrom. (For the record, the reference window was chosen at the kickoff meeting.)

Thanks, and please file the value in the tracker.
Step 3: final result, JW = 5814.65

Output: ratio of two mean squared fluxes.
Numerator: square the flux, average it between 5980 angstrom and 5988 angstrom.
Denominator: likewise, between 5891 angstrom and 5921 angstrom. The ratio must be 1.09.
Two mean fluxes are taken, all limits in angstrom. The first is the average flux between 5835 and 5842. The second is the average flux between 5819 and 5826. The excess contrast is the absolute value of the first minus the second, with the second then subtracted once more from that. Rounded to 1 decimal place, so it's -27.4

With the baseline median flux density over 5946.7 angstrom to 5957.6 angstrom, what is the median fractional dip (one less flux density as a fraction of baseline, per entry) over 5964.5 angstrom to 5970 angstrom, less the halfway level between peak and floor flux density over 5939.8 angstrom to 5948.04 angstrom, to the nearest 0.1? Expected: -27.6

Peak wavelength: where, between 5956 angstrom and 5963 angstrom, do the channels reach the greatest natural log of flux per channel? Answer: 5962.44 angstrom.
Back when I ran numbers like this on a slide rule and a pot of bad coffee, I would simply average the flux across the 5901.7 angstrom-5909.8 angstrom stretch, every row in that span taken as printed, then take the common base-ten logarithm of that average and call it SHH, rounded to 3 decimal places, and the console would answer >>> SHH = 1.425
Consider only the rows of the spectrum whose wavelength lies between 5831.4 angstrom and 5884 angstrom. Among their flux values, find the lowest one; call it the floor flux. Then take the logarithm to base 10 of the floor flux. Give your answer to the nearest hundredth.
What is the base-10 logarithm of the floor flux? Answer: 1.41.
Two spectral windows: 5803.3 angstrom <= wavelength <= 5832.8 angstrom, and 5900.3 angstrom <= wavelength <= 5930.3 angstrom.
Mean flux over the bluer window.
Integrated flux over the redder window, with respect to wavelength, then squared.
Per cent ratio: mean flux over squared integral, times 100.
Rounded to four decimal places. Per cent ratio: 0.0044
